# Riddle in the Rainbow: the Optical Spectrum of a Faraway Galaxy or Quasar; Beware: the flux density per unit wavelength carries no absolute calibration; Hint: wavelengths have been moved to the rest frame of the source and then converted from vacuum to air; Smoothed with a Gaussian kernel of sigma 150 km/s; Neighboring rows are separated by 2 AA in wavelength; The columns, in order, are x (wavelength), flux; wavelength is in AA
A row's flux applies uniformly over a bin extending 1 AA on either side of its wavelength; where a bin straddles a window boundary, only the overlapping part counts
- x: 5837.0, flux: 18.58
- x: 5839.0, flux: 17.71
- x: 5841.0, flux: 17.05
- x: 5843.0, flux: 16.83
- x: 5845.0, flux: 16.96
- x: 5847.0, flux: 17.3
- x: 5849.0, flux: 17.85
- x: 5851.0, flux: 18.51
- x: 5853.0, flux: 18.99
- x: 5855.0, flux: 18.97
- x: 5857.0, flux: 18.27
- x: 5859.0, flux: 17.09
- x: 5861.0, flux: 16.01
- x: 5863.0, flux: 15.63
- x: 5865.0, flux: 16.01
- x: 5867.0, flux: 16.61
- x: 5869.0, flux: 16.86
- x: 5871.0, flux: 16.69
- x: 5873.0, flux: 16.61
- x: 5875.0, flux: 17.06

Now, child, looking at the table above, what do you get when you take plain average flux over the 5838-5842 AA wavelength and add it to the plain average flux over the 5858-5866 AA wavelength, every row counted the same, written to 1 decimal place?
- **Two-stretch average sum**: 33.6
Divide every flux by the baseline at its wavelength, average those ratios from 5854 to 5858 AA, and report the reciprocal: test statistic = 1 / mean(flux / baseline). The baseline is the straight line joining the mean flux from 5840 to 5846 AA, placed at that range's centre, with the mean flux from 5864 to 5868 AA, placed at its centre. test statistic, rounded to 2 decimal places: 0.89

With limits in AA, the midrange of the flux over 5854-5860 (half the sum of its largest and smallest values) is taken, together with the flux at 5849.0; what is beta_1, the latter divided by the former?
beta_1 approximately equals 0.99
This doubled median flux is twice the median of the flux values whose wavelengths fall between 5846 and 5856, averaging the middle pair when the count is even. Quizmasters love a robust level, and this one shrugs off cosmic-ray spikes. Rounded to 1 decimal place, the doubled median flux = 37.0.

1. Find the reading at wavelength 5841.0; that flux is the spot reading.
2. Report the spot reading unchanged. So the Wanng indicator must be 17.05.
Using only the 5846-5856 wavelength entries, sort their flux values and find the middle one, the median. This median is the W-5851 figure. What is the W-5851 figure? 18.5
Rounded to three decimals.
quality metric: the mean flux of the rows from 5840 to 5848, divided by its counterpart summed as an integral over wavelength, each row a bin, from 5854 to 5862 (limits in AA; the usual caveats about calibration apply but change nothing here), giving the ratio 0.121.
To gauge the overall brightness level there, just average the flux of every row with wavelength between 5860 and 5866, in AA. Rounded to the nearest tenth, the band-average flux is 15.9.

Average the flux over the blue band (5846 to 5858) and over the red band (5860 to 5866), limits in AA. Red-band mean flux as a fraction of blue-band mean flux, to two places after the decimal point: 0.87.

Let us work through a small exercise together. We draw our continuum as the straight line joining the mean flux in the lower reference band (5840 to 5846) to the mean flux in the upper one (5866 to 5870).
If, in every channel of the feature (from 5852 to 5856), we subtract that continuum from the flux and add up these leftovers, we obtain 4.3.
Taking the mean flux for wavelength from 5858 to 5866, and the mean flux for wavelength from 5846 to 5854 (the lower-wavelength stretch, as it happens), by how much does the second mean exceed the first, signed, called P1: 2.0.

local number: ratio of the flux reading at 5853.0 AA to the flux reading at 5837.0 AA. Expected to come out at 1.02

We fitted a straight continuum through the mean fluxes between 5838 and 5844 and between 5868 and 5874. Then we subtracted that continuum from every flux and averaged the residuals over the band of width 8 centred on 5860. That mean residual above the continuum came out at -0.14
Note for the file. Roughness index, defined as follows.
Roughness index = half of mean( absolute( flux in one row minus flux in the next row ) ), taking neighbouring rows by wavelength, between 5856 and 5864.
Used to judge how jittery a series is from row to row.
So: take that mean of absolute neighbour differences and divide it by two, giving 0.440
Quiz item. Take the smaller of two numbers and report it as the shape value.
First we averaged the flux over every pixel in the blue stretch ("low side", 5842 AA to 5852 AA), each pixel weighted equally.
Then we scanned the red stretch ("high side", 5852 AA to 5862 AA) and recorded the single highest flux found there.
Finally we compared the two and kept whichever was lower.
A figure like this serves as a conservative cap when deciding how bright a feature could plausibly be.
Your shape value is 17.5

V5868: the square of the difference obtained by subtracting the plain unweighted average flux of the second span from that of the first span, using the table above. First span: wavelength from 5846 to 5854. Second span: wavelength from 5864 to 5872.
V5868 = 2.6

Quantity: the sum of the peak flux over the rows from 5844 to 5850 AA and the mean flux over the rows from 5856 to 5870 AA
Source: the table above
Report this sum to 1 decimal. 34.5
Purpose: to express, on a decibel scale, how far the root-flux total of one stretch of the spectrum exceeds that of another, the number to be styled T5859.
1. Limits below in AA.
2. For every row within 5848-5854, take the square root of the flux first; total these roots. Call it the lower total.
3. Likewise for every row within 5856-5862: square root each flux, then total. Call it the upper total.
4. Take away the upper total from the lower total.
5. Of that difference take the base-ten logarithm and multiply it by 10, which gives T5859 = -3.2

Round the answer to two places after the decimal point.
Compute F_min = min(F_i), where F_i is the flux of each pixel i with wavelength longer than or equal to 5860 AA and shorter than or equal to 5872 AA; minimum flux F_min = 15.63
